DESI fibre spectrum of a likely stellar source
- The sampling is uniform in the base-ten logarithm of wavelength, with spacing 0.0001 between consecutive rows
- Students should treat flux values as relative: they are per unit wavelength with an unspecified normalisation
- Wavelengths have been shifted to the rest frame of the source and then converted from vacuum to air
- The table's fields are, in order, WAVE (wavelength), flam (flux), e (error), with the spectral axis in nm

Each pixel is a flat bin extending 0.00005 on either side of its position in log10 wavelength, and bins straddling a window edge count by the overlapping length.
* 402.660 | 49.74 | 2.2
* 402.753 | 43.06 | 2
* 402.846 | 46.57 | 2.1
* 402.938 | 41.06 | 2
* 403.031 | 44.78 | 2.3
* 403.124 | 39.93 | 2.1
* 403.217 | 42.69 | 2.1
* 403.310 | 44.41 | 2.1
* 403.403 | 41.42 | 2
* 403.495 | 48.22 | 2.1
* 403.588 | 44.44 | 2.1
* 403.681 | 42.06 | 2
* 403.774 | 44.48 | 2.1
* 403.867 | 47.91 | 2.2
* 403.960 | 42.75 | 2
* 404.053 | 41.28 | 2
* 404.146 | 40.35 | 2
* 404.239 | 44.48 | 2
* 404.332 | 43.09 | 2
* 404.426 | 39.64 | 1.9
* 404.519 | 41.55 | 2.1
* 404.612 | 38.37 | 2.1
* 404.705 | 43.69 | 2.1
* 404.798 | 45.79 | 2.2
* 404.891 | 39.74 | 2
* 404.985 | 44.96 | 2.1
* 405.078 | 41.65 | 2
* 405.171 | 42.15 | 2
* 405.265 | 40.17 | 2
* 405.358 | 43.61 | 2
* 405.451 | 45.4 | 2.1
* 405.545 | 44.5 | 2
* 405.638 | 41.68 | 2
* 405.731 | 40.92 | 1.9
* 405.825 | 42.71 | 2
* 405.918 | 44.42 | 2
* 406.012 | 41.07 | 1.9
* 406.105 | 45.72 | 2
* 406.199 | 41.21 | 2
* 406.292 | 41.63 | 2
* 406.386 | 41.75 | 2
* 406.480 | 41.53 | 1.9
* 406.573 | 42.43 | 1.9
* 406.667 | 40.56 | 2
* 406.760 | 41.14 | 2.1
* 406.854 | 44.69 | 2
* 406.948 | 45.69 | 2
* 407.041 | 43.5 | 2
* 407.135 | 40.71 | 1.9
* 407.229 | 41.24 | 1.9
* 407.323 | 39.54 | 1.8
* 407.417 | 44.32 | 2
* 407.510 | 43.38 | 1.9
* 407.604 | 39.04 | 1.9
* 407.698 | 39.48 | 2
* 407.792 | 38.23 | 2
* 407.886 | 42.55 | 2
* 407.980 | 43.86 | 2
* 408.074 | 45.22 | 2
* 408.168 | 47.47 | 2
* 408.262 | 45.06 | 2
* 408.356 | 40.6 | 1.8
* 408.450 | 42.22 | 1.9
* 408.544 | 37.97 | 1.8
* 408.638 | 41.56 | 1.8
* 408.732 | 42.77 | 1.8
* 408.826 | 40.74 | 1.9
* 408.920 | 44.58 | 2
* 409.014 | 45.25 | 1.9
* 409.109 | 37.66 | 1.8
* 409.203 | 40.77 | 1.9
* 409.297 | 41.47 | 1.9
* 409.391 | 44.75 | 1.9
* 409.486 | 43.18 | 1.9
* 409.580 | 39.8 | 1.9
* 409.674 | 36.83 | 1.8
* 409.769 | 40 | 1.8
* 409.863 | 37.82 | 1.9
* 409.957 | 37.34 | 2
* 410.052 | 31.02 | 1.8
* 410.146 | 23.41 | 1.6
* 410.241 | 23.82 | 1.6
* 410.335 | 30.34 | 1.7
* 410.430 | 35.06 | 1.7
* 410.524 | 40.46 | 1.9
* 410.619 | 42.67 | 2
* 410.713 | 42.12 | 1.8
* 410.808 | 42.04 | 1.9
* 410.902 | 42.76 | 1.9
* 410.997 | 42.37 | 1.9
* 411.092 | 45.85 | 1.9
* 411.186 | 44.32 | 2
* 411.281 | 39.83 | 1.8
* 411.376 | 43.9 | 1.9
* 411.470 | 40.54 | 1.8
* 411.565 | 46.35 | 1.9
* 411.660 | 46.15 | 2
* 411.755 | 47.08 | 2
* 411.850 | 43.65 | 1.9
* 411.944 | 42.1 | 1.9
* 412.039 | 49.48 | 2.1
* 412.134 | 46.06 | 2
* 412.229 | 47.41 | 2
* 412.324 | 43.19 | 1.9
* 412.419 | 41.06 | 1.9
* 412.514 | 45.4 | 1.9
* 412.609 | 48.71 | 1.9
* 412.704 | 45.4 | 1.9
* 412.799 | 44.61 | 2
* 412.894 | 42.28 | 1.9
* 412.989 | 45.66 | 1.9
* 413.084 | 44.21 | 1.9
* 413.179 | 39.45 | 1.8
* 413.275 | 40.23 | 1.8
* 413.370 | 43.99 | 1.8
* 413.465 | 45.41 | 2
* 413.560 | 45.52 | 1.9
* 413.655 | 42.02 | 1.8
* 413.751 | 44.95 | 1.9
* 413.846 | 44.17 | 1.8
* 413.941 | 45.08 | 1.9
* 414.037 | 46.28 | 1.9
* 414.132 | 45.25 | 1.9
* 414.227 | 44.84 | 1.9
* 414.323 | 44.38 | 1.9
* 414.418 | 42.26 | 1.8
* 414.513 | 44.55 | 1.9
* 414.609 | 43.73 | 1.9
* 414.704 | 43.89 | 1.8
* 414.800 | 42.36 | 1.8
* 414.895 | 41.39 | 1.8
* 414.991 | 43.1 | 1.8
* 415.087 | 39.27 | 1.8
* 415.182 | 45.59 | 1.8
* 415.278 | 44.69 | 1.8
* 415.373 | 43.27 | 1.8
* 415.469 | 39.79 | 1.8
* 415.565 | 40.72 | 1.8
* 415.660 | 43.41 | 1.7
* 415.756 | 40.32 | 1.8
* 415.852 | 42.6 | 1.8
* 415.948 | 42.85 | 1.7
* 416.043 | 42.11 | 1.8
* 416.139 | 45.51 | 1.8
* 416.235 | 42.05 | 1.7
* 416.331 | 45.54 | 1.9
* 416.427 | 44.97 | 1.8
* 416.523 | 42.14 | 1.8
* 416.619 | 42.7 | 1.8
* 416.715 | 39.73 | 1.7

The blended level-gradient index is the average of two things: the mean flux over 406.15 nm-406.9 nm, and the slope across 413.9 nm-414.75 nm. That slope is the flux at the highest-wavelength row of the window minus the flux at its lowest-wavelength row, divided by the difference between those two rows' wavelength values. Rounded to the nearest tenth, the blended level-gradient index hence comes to 20.2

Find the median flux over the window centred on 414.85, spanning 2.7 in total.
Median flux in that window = 43.6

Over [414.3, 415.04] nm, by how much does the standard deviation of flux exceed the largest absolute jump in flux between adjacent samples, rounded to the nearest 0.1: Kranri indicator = -1.2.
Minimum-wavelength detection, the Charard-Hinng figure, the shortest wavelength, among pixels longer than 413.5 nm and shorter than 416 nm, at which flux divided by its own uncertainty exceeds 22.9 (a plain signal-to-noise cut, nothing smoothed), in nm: 413.560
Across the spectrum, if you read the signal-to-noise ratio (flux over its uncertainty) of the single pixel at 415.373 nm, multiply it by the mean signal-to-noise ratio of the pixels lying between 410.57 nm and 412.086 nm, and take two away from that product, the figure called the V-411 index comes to 547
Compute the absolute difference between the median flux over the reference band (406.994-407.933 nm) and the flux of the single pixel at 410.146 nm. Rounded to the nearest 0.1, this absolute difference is 17.6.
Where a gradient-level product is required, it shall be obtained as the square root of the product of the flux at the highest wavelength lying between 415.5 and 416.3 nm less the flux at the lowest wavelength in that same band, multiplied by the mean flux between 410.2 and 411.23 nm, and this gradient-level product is 7.2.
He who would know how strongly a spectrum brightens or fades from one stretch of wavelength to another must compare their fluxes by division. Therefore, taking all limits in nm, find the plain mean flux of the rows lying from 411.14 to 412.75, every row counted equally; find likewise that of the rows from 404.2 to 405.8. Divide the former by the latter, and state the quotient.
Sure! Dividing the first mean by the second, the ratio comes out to 1.05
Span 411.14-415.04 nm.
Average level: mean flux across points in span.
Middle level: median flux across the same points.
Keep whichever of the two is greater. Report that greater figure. 44.3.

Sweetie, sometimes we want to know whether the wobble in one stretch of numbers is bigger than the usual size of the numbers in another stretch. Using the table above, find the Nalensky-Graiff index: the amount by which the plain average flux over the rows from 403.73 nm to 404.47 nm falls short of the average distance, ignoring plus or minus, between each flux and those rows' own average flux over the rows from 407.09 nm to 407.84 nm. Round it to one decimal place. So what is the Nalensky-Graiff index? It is -41.3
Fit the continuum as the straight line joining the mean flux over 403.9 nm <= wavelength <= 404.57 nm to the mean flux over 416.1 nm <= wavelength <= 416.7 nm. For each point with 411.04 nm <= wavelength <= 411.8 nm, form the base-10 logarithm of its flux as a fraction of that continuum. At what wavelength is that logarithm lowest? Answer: 411.281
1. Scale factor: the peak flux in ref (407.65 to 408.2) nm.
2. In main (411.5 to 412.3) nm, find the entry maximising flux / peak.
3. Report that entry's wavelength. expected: 412.039 nm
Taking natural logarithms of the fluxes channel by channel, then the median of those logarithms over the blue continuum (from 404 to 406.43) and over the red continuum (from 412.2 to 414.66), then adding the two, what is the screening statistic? 7.53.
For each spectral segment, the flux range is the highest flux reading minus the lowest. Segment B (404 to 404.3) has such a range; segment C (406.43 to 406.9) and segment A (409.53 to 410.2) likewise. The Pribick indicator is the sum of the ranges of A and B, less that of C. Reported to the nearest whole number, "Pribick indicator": 17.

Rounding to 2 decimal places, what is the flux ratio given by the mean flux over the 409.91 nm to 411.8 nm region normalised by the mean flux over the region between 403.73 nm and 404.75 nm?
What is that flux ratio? 0.93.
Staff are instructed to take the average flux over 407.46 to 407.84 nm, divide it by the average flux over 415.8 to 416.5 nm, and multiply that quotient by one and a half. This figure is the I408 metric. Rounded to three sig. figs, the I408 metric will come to 1.38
